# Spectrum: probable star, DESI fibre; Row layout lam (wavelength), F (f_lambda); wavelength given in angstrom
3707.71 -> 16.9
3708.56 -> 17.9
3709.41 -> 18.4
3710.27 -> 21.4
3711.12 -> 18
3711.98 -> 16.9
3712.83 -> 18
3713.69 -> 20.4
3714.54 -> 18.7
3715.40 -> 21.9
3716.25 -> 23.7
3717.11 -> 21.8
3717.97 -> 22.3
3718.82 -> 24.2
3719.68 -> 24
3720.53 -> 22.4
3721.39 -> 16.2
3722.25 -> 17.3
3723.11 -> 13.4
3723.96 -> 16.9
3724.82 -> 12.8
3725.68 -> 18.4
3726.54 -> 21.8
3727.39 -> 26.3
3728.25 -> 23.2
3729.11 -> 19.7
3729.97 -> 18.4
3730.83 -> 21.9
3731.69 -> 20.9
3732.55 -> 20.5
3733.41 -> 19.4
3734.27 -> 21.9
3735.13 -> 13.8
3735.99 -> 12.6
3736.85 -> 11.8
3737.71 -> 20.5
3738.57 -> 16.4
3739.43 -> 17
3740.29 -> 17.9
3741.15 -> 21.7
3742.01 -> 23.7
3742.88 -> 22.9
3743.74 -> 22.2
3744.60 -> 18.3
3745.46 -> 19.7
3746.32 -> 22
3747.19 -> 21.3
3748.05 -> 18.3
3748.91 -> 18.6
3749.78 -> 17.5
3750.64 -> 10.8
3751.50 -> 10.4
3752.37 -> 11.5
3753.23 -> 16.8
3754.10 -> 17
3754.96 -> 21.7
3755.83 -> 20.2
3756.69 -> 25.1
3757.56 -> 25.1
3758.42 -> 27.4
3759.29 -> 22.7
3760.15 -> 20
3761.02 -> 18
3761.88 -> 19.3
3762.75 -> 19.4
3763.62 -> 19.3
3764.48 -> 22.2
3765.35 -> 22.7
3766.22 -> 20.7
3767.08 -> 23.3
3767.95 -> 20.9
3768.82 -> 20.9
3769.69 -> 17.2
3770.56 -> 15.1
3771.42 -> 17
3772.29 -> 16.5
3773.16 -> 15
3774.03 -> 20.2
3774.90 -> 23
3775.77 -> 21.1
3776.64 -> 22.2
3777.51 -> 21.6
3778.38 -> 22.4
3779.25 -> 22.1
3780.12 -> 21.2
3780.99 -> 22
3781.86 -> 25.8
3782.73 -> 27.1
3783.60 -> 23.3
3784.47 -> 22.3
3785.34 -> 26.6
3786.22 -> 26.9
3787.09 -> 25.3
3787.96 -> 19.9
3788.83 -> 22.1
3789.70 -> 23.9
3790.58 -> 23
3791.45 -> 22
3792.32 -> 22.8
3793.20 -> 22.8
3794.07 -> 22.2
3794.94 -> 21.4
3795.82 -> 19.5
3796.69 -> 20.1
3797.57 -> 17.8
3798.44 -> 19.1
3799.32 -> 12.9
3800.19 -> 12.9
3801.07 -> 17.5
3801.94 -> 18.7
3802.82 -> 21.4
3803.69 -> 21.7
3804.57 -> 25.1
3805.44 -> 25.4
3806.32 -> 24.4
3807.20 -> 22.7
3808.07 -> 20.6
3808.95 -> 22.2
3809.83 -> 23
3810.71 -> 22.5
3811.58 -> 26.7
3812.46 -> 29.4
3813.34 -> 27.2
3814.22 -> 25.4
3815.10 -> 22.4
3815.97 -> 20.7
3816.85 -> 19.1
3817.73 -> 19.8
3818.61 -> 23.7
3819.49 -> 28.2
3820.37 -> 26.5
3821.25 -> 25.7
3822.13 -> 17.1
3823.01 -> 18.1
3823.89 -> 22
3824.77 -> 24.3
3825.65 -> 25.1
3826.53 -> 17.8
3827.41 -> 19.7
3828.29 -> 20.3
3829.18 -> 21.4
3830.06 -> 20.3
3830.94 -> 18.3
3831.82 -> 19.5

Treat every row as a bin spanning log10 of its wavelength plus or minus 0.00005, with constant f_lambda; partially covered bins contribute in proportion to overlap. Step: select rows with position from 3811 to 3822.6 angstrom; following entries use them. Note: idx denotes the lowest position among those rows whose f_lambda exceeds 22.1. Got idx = 3811.58 angstrom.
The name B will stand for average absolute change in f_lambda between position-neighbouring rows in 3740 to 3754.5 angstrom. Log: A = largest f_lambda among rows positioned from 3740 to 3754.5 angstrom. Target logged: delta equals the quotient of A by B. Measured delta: 11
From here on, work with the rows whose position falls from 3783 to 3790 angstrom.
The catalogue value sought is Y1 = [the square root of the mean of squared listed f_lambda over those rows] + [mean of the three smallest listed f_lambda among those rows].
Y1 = 45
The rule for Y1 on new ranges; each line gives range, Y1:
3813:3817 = 44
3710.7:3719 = 38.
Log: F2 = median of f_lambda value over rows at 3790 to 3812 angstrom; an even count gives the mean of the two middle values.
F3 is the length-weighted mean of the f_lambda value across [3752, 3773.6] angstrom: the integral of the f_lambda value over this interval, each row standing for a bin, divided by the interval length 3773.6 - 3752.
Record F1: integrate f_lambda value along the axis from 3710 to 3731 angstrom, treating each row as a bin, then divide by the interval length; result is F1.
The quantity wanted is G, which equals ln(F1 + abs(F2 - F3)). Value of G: 3.10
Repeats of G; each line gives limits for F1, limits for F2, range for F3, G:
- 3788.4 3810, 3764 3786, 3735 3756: 3.23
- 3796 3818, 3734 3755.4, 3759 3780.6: 3.15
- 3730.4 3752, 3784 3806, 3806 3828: 2.97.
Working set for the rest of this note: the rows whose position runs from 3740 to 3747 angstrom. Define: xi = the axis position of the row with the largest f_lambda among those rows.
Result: 3742.01 angstrom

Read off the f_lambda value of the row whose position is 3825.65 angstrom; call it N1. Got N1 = 25.1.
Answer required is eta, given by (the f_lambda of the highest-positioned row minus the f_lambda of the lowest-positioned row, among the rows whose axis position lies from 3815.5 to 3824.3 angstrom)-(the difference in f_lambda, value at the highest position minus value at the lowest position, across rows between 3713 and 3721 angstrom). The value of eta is -1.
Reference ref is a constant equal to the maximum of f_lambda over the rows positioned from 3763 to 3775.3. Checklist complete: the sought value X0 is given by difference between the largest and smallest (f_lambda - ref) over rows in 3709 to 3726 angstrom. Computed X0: 11.4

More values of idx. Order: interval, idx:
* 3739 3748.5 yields 3742.01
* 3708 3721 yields 3716.25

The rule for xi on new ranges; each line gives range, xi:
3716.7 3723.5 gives 3718.82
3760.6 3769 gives 3767.08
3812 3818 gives 3812.46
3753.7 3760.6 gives 3758.42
